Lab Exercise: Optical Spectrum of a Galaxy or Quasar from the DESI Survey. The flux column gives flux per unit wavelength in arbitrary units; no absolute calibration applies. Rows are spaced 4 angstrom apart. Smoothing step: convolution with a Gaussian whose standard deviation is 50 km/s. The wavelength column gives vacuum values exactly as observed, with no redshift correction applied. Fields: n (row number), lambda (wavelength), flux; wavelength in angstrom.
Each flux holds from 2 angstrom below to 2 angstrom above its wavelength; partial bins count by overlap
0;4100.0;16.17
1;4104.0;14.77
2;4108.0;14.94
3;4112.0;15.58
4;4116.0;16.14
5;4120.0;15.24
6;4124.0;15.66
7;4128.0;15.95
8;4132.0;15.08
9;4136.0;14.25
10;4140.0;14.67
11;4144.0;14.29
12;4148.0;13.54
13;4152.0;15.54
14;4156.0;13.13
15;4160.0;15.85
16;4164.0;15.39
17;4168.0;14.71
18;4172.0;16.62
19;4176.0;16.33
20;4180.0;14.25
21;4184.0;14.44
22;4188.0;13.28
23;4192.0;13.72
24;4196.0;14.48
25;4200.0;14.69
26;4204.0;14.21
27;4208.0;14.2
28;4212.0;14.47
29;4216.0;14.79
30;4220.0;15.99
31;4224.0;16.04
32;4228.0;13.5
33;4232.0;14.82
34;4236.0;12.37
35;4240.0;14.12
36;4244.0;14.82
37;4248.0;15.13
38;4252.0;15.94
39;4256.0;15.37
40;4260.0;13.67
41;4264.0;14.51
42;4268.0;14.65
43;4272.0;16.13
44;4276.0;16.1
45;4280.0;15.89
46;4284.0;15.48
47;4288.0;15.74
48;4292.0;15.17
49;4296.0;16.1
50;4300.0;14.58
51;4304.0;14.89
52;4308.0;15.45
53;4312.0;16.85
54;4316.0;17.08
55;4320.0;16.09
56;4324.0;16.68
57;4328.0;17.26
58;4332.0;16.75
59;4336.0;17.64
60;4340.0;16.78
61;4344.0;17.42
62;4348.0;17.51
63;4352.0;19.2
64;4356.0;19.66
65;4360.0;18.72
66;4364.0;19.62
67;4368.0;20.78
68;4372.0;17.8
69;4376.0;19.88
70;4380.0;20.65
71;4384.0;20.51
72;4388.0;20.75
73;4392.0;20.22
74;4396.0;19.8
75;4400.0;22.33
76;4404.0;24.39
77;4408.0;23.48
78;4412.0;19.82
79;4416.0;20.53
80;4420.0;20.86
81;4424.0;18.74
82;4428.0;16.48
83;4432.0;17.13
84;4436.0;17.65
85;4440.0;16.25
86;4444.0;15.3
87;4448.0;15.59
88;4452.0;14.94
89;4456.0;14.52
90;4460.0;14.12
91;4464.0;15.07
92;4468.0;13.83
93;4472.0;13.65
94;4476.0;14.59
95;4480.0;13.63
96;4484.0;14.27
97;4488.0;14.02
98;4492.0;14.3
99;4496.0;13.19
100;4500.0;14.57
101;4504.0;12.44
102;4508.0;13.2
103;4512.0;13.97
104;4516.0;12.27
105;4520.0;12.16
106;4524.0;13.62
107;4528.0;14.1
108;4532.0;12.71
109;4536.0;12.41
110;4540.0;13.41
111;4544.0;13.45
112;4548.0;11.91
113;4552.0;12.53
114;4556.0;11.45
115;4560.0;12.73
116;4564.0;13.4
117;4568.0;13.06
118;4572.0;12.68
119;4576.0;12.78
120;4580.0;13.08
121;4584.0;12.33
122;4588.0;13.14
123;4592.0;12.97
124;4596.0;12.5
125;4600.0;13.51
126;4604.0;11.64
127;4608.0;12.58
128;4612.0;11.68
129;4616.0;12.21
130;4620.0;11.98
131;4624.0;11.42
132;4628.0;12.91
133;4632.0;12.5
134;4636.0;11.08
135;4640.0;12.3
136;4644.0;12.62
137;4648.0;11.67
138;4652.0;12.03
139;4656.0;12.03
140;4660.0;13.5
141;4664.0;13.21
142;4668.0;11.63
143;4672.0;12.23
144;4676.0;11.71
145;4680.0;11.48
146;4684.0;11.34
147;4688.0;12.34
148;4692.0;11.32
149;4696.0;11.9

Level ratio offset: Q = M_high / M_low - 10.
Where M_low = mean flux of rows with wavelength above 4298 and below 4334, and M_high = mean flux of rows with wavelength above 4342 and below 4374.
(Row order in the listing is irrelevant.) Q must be -8.84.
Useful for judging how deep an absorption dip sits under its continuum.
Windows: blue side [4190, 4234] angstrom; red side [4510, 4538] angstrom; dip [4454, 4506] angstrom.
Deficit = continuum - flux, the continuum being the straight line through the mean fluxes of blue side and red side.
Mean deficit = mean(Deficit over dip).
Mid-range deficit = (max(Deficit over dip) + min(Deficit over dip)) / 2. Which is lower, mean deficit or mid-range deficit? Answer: -0.76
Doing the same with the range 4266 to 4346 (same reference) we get -1.99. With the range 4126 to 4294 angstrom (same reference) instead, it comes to -0.20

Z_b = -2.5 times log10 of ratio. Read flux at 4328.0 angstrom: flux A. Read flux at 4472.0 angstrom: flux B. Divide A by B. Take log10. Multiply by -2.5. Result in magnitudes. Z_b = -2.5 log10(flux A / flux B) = -0.25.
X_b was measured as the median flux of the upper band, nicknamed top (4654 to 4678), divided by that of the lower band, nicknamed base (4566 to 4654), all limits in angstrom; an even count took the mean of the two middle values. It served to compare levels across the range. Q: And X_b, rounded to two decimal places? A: 0.97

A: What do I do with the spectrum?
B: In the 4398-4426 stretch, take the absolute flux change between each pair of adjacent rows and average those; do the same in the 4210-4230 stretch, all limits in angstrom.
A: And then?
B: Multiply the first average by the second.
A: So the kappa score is 1.7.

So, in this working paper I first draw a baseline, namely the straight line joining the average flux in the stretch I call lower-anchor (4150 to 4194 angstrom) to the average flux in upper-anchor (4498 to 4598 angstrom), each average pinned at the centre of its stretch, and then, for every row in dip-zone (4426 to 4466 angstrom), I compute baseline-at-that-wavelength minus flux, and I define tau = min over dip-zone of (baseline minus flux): -4.2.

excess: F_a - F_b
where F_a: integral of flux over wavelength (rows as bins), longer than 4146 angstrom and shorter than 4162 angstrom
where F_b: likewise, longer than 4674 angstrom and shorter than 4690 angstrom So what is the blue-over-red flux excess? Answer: 45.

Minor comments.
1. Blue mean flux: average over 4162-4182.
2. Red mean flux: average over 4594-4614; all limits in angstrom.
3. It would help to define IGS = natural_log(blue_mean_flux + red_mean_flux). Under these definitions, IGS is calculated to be 3.33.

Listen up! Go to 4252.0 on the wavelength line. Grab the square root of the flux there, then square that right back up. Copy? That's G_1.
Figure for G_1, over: 16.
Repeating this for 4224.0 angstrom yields 16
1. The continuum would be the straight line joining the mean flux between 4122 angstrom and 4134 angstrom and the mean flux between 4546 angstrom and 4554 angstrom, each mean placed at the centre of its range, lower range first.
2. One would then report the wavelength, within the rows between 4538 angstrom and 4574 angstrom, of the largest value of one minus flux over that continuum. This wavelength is 4556.0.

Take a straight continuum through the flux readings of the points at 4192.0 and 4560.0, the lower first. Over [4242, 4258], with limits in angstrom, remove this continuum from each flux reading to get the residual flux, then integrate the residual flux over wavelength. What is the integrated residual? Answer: 28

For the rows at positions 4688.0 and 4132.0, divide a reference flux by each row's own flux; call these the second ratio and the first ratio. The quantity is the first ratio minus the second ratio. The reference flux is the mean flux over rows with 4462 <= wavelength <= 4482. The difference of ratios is -0.21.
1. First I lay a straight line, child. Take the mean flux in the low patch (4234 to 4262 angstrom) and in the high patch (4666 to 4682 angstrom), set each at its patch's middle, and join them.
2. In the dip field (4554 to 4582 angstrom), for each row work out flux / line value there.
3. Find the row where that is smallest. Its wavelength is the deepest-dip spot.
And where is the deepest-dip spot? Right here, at 4556.0 angstrom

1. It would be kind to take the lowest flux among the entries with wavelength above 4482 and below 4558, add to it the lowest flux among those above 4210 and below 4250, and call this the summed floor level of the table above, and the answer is 24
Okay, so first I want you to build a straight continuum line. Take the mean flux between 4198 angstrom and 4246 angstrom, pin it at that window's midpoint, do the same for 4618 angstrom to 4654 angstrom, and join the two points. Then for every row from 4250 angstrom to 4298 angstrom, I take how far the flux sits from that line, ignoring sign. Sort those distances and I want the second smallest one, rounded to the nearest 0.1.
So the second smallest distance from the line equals 0.4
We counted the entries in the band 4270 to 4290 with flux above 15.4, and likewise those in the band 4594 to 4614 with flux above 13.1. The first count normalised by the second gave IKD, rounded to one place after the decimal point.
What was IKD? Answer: 5.0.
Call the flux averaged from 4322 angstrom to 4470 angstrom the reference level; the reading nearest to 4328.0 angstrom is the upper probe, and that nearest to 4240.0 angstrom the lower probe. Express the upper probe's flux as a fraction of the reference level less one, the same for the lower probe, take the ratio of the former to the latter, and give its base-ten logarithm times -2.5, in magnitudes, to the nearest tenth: 1.5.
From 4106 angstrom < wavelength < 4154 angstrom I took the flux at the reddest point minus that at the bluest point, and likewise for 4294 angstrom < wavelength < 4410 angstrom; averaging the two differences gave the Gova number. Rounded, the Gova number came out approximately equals 4.0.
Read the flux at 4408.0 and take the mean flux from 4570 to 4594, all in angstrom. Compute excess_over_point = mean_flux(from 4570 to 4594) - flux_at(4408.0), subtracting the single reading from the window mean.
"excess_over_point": -11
